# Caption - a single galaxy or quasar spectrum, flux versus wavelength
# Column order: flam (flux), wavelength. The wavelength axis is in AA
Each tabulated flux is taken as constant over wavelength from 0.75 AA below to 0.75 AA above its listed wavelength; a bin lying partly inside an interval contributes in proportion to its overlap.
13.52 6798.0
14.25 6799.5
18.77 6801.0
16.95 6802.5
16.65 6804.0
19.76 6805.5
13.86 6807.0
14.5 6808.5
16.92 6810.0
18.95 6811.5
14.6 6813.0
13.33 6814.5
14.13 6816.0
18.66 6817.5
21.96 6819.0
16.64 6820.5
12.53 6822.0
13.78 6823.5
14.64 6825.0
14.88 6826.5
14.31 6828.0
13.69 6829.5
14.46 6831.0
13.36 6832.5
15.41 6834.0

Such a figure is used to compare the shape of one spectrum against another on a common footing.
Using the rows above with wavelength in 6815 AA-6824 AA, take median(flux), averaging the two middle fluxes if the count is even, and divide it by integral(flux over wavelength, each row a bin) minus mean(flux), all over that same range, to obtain 0.118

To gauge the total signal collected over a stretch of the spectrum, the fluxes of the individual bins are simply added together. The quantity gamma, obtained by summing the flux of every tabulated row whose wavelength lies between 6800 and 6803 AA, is 36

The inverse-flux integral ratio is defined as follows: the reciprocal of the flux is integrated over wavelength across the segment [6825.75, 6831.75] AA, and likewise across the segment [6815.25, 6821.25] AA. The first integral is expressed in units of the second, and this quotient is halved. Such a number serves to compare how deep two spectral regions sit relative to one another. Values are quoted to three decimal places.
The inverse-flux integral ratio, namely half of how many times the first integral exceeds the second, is 0.607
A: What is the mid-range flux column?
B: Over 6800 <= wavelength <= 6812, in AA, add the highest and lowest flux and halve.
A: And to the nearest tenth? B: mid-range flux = 16.8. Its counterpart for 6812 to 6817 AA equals 14.0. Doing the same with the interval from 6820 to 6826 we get 14.6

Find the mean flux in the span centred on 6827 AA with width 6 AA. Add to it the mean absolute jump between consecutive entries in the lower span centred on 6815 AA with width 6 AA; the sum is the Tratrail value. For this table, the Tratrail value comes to 16.6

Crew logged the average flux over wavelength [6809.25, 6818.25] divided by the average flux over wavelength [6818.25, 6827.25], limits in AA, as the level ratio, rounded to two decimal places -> 1.02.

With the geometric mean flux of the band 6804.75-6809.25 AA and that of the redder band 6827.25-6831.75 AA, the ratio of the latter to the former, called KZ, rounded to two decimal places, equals 0.89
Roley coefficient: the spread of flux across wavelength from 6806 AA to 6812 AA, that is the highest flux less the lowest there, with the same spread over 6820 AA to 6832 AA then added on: 9.2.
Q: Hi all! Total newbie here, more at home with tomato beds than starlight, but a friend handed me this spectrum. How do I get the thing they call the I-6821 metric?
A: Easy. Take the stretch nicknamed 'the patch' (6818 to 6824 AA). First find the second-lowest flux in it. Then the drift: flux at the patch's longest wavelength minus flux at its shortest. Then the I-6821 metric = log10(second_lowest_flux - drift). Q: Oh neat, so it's 1.34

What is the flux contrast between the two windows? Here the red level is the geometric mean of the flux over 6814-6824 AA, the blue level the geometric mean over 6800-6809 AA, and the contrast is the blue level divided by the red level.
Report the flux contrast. 1.07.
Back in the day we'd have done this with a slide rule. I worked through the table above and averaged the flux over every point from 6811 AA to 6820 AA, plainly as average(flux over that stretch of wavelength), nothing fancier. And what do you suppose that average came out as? 16.9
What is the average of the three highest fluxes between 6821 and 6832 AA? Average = 14.7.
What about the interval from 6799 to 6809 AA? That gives 18.5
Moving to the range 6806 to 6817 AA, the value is 16.8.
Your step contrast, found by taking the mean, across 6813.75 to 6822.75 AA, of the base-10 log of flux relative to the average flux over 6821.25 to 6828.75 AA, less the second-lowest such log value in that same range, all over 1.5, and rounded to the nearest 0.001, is 0.051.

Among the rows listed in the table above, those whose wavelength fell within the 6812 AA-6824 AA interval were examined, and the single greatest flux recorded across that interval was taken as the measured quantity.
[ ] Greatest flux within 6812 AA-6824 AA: 21.96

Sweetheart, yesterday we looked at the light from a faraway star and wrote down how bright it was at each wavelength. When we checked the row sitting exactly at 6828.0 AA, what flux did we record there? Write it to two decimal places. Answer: 14.31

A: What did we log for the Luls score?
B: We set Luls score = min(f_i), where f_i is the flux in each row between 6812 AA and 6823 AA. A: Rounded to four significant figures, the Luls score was 12.53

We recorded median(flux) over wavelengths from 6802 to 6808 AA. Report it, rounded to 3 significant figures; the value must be 16.8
